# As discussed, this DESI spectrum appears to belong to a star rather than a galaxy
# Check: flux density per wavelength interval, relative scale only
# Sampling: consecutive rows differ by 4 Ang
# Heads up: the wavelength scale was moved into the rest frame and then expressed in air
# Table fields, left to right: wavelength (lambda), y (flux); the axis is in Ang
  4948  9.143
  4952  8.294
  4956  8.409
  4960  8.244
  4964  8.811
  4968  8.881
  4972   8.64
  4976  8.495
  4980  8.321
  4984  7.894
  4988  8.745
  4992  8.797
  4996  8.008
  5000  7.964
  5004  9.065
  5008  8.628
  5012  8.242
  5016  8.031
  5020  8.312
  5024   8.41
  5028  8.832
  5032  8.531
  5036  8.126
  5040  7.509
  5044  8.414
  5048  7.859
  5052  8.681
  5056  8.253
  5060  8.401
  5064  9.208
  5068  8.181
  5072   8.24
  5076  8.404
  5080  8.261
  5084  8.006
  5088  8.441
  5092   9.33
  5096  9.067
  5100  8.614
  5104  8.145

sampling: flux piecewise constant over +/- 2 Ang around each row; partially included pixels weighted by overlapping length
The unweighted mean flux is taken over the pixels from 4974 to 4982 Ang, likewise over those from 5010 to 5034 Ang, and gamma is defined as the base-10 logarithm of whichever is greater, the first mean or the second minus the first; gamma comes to 0.925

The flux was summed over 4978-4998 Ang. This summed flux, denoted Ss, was 41.8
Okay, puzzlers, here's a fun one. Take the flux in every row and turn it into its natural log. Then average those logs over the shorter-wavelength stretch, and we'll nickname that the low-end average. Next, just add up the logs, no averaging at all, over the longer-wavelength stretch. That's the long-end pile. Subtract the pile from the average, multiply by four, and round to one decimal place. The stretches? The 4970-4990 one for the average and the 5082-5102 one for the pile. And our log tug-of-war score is -34.7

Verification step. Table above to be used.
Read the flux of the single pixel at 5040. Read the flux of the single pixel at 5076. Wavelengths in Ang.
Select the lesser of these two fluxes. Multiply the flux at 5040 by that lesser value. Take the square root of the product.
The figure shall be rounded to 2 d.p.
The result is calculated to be 7.51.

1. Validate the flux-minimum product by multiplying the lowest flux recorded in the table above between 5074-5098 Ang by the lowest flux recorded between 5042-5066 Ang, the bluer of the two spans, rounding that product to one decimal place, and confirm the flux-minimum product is 62.9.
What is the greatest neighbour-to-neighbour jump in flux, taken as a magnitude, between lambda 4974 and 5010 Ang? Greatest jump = 1.10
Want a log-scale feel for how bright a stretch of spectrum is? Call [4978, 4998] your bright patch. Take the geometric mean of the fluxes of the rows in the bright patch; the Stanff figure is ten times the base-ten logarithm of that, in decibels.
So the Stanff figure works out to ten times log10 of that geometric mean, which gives 9.21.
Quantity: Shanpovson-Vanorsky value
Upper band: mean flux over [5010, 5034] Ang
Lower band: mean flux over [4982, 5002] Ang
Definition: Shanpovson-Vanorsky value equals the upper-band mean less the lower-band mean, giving 0.1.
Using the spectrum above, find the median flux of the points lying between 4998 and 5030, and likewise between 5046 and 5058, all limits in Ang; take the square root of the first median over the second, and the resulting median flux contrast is 1.01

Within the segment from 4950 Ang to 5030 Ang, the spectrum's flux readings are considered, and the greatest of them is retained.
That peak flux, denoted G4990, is 9.065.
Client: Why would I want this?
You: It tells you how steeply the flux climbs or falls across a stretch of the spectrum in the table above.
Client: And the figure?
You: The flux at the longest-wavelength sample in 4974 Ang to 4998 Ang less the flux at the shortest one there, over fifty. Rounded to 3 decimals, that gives -0.010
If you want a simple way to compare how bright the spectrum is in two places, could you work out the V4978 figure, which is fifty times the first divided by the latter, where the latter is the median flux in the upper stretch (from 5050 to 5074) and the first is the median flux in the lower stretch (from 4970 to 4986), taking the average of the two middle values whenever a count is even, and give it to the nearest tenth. 50.5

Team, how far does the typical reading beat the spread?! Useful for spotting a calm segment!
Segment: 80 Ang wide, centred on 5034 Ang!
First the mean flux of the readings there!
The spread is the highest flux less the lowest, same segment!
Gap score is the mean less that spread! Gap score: 6.6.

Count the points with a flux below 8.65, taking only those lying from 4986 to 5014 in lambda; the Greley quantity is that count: 4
